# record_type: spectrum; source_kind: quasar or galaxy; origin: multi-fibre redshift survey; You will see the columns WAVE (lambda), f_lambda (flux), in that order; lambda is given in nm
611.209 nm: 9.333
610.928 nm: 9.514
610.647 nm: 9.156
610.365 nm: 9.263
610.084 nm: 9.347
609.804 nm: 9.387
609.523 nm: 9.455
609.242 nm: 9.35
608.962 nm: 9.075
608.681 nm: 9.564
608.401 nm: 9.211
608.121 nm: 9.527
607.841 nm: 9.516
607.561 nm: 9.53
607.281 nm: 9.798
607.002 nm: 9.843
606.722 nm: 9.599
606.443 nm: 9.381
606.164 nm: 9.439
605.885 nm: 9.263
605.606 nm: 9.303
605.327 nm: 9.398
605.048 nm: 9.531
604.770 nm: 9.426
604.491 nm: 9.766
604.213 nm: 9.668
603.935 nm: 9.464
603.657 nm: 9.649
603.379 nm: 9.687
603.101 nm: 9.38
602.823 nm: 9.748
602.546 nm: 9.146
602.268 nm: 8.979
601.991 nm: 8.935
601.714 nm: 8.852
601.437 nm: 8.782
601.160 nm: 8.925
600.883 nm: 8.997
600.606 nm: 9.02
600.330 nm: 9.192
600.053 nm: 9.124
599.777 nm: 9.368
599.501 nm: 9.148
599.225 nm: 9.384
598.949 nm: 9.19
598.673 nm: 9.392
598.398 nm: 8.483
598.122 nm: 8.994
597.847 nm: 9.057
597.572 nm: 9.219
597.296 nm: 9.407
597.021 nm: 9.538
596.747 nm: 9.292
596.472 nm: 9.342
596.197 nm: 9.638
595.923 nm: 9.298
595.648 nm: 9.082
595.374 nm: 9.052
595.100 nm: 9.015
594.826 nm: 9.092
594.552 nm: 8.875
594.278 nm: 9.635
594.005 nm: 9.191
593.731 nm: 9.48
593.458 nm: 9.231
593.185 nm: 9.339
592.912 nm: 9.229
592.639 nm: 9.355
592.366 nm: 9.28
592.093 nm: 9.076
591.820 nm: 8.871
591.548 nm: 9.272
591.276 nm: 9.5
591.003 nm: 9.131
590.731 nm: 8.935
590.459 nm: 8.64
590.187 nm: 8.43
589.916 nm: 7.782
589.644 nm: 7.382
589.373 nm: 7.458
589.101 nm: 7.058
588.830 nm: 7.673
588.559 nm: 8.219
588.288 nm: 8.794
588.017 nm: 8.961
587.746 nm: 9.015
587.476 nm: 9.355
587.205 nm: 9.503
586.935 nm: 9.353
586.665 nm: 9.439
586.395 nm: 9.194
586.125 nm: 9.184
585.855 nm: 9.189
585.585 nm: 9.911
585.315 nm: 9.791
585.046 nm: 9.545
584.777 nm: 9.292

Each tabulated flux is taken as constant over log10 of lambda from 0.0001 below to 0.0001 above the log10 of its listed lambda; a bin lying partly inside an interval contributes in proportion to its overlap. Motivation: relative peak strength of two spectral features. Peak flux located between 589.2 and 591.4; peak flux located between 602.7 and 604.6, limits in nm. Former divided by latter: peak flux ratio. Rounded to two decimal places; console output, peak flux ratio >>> 0.97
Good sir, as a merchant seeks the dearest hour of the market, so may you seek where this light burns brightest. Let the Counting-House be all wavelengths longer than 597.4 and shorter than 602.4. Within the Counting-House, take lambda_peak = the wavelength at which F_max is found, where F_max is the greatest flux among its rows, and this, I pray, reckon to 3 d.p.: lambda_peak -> 598.673 nm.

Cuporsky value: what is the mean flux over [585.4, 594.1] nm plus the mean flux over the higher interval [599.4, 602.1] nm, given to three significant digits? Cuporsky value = 17.9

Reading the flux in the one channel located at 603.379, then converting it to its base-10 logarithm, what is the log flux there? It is 0.986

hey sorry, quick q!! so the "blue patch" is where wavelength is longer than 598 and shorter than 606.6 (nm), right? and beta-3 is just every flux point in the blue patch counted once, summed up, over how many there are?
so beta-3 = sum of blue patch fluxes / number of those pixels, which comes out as 9.3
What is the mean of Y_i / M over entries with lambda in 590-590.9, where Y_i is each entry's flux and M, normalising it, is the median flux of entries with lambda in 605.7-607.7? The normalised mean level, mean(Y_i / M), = 0.91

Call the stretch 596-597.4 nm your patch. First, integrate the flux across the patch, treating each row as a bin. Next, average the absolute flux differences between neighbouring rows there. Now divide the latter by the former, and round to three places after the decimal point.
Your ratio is 0.014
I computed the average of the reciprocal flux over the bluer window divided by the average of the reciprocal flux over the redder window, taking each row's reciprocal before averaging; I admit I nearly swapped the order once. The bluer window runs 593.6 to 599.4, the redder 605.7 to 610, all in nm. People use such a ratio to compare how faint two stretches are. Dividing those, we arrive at 1.03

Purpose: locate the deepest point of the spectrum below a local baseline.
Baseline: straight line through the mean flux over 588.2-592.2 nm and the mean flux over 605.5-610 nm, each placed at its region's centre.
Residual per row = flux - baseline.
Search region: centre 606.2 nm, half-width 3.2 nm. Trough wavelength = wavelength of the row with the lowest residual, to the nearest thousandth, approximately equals 608.962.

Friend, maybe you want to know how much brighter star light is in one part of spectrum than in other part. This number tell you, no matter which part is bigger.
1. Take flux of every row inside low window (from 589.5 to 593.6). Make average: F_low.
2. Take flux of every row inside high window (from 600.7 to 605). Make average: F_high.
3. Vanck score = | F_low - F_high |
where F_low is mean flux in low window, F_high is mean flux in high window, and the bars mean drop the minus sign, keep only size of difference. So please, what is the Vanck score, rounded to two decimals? 0.40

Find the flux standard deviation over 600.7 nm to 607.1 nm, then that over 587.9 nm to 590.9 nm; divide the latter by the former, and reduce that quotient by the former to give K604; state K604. 1.8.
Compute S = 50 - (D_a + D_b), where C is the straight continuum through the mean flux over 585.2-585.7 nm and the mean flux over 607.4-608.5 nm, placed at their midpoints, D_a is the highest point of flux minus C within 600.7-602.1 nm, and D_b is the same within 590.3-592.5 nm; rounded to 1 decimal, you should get 50.8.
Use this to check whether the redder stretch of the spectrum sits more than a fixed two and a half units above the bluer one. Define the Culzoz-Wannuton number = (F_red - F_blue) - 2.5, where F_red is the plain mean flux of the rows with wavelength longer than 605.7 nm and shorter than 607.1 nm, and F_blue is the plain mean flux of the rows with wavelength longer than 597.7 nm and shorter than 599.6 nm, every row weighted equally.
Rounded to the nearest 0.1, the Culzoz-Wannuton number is -2.1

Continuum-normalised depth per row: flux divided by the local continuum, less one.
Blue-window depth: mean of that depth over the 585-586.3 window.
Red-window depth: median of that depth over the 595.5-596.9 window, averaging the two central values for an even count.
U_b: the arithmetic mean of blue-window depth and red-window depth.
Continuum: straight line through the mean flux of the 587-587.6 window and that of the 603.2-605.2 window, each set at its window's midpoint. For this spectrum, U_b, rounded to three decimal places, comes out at -0.005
